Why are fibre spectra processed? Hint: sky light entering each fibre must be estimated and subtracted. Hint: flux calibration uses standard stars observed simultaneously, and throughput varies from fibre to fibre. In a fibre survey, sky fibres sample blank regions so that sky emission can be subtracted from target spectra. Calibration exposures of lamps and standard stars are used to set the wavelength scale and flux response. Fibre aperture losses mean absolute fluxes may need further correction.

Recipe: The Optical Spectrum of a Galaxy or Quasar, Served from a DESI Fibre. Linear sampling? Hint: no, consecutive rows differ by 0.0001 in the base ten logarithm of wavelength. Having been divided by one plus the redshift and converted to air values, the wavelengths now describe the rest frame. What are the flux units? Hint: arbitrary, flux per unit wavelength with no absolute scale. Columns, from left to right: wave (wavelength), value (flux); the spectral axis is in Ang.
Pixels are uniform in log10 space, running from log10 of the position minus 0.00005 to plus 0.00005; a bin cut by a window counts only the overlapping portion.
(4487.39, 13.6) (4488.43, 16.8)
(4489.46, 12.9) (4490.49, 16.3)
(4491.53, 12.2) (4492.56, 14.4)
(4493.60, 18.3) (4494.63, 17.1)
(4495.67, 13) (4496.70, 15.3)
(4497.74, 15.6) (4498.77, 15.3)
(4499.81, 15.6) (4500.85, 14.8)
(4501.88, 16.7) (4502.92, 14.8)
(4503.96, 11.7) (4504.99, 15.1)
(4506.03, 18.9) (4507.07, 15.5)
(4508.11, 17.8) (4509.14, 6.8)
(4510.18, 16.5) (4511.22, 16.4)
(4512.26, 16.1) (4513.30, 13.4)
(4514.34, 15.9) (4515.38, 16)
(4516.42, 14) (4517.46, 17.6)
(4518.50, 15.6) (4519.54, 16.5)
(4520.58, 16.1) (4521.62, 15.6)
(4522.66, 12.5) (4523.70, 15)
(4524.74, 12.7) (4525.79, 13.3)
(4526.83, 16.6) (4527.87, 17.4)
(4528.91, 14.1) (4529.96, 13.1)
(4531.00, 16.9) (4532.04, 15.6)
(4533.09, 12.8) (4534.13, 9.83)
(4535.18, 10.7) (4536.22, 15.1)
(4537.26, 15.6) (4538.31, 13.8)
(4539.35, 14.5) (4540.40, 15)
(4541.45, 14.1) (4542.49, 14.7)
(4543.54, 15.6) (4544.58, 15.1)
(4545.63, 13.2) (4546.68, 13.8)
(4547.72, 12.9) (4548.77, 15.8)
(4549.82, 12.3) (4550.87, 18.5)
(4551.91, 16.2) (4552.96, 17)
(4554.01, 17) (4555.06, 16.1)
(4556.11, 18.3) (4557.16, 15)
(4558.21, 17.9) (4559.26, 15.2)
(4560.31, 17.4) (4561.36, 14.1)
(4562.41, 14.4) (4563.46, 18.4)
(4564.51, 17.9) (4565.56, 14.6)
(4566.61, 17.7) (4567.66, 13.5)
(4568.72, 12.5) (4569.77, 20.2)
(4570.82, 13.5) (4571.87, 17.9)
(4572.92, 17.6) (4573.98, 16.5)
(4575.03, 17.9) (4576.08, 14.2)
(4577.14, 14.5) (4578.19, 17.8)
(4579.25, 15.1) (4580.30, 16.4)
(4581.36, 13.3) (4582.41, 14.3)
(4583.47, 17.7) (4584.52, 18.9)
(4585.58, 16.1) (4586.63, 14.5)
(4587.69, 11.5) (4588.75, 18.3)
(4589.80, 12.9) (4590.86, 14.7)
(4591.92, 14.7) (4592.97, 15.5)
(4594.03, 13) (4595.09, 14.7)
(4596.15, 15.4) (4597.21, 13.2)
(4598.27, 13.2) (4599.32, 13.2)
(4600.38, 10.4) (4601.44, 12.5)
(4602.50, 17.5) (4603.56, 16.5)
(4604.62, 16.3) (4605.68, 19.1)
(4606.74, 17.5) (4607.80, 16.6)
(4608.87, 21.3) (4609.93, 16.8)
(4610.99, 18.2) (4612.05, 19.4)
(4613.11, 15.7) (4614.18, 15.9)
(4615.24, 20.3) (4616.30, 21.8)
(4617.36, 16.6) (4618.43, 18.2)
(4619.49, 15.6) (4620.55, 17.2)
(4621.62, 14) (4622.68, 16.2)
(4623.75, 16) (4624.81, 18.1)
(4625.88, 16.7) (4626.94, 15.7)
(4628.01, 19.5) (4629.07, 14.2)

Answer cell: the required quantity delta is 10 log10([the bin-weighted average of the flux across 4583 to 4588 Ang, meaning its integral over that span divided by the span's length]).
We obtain 12.0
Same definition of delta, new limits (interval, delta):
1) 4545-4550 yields 11.4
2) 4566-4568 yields 12.0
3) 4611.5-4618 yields 12.6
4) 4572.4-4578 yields 12.1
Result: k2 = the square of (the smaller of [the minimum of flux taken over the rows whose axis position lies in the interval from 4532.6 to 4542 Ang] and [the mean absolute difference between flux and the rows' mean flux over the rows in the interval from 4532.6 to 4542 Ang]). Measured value 2.5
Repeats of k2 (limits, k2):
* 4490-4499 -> 1.9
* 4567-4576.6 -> 5.1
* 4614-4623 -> 3.5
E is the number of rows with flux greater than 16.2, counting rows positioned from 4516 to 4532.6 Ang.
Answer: 5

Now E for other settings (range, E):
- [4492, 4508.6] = 5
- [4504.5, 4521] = 6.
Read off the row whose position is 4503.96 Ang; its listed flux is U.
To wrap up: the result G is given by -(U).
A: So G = -12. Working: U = 11.7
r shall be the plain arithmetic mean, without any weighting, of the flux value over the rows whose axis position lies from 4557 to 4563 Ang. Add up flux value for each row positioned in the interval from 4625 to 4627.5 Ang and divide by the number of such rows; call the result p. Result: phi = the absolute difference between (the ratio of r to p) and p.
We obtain 15.2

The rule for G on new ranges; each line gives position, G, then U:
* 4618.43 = -18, 18.2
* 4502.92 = -15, 14.8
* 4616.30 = -22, 21.8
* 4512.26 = -16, 16.1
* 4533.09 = -13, 12.8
